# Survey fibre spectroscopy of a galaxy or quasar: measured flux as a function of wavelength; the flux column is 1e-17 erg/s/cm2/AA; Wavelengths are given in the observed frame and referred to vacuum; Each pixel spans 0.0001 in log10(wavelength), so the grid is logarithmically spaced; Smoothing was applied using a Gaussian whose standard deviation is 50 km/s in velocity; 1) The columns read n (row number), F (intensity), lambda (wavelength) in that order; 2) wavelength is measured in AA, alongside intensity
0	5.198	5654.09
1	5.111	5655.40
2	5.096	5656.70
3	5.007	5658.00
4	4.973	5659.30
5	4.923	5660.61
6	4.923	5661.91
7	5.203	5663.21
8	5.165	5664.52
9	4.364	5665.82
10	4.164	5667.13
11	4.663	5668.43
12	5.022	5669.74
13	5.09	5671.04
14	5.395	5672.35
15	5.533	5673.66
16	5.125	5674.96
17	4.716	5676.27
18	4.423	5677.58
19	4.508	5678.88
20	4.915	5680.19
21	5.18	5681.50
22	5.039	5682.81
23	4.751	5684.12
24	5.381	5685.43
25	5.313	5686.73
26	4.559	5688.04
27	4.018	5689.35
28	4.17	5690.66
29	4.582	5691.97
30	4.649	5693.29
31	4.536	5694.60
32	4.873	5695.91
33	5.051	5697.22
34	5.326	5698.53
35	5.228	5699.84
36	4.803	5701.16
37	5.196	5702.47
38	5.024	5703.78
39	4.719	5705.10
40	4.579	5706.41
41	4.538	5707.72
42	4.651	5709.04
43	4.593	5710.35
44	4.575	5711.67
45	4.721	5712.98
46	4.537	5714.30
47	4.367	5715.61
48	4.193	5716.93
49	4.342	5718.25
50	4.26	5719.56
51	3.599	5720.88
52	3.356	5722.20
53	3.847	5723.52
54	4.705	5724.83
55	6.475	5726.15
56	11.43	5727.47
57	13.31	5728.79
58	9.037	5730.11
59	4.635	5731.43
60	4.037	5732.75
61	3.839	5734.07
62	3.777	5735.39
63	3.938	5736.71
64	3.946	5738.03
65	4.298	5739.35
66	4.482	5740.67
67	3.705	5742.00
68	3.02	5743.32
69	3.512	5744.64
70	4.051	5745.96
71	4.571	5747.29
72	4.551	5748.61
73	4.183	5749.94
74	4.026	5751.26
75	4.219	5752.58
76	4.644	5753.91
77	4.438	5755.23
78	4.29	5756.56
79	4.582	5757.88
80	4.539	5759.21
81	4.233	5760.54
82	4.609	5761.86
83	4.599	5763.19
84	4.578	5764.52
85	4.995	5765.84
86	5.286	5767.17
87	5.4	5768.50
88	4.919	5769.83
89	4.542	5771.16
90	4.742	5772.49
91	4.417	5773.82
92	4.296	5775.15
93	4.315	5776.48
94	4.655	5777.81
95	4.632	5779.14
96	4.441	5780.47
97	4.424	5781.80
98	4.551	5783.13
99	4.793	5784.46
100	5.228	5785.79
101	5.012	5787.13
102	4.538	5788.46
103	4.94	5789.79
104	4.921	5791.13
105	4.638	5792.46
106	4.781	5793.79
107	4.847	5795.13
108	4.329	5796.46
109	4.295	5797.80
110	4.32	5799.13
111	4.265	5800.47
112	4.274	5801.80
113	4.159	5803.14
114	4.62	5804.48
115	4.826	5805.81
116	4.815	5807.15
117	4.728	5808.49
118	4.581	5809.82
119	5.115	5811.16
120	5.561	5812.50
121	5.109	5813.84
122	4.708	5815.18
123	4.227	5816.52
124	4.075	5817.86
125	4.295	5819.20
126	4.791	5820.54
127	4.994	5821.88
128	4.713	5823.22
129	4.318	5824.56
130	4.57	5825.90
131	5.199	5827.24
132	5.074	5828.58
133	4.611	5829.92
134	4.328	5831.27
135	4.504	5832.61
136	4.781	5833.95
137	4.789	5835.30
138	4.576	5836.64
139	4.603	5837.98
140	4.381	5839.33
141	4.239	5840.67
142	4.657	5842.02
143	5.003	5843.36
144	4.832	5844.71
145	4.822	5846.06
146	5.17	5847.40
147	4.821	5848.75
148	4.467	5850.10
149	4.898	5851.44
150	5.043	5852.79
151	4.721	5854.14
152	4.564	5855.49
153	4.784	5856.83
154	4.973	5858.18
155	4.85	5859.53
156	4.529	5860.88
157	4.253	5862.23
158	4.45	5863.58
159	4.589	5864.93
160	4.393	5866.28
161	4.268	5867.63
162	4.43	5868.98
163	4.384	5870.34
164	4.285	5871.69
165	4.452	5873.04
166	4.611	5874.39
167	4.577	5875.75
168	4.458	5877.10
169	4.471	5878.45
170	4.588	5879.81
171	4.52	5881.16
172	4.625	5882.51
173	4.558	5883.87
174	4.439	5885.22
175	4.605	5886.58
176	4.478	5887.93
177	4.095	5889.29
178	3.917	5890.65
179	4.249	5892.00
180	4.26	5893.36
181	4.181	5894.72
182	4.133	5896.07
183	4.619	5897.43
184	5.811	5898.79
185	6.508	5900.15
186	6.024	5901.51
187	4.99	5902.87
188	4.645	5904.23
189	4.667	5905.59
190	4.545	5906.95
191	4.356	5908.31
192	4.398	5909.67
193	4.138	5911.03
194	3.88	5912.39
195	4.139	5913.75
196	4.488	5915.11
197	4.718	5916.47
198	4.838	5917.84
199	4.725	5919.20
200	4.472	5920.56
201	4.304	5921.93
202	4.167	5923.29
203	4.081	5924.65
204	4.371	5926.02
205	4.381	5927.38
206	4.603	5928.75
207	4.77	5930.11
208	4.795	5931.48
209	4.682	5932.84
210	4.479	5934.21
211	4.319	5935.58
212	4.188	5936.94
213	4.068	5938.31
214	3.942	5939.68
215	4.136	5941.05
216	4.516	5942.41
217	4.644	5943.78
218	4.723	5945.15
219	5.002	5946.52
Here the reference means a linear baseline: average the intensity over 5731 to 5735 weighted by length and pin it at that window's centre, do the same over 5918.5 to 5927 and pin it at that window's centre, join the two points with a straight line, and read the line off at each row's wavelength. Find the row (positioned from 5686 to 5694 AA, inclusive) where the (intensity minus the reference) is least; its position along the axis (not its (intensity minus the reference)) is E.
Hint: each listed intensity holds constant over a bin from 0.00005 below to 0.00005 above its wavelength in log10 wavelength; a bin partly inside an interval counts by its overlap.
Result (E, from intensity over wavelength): 5689.35 AA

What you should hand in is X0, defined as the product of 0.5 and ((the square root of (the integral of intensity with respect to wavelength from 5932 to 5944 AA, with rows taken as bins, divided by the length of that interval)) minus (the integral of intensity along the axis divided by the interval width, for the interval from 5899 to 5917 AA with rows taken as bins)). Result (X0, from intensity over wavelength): -1.34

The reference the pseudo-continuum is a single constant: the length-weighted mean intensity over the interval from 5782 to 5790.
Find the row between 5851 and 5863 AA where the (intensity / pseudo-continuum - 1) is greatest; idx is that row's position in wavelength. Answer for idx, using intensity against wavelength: 5852.79 AA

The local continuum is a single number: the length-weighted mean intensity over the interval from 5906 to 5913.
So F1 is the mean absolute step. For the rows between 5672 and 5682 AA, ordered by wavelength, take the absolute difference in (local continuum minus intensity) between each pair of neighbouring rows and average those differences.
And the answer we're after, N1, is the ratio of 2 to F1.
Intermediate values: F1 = 0.29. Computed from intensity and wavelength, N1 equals 7.0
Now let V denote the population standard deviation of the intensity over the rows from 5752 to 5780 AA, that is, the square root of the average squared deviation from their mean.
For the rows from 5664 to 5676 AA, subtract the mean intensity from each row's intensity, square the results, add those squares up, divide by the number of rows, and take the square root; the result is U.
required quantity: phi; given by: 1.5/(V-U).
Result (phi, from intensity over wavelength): -12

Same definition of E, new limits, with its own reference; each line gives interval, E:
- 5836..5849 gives 5840.67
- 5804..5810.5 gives 5809.82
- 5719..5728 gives 5722.20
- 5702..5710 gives 5707.72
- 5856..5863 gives 5862.23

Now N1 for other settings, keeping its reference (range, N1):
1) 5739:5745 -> 3.7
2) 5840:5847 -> 8.5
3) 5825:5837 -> 7.4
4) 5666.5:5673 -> 6.5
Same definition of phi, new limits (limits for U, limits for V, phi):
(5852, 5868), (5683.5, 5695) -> 8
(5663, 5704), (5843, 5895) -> -12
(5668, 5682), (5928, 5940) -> -35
